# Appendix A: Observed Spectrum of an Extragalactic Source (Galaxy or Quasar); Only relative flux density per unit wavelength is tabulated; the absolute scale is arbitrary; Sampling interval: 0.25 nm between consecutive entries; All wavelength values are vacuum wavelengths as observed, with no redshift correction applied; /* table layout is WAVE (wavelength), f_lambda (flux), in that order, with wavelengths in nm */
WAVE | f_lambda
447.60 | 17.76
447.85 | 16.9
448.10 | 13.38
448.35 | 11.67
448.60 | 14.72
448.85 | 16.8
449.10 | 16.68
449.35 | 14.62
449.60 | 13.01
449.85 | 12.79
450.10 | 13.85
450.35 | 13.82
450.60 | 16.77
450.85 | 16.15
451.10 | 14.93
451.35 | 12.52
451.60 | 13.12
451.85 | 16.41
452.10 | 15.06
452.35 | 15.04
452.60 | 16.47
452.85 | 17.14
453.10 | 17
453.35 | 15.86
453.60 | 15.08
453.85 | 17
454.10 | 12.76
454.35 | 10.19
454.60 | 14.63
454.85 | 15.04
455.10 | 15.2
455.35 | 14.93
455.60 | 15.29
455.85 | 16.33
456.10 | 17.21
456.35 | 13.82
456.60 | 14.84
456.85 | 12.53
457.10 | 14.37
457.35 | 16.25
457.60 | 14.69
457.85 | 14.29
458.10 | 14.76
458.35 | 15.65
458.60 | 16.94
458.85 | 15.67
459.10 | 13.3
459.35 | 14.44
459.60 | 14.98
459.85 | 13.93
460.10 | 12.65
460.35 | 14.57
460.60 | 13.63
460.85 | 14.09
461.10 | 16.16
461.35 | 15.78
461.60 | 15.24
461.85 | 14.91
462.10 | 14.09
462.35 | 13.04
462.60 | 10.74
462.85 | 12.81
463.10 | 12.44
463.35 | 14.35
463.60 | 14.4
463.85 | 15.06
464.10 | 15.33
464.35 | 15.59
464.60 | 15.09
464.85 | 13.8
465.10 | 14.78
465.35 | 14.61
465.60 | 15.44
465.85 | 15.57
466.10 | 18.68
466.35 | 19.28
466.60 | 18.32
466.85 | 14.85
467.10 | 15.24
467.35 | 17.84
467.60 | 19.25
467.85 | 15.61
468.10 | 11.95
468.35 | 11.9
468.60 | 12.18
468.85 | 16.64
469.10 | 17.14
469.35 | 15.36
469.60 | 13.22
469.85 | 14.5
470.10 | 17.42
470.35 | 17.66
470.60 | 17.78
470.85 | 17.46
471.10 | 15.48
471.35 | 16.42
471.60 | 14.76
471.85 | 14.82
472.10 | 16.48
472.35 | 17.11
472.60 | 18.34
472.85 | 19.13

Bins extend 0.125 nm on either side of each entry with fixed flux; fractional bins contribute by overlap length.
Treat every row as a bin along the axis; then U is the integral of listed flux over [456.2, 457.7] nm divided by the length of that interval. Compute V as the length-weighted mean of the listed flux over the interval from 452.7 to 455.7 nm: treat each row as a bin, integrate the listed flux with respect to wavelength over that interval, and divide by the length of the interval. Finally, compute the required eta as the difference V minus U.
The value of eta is 0.6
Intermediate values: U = 14.5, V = 15.0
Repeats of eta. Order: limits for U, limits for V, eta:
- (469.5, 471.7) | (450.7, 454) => -0.6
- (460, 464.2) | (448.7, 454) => 1.2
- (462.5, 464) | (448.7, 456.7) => 1.6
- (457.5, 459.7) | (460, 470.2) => 0.0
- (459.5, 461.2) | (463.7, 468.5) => 1.4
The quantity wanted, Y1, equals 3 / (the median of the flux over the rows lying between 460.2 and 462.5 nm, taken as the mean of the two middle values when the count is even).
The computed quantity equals 0.206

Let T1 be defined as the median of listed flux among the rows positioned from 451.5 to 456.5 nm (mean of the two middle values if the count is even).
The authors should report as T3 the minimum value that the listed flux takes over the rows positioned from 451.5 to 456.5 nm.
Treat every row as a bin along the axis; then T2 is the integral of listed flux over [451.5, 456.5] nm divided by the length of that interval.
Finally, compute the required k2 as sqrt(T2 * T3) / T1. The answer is 0.82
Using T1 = 15.1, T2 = 15.2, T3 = 10.19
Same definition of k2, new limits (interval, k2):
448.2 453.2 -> 0.88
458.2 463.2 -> 0.87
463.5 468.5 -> 0.89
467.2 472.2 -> 0.85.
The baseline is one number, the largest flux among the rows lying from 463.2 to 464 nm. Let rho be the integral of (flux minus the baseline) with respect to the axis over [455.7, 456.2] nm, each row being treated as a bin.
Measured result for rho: 0.8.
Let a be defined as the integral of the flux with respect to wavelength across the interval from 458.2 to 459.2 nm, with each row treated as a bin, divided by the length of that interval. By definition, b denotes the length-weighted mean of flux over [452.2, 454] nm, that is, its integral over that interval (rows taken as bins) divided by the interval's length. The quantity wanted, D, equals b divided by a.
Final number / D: 1.05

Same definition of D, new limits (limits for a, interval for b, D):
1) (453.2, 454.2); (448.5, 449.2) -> 1.05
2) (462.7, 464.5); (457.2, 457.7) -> 1.08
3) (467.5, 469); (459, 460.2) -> 0.95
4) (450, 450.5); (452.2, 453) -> 1.16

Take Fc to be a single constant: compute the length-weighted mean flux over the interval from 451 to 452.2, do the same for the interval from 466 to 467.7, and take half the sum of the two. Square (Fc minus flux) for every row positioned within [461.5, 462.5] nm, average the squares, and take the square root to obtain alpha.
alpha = 1.9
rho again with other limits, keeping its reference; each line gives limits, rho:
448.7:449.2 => 0.8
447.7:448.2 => 0.1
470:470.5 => 1.2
